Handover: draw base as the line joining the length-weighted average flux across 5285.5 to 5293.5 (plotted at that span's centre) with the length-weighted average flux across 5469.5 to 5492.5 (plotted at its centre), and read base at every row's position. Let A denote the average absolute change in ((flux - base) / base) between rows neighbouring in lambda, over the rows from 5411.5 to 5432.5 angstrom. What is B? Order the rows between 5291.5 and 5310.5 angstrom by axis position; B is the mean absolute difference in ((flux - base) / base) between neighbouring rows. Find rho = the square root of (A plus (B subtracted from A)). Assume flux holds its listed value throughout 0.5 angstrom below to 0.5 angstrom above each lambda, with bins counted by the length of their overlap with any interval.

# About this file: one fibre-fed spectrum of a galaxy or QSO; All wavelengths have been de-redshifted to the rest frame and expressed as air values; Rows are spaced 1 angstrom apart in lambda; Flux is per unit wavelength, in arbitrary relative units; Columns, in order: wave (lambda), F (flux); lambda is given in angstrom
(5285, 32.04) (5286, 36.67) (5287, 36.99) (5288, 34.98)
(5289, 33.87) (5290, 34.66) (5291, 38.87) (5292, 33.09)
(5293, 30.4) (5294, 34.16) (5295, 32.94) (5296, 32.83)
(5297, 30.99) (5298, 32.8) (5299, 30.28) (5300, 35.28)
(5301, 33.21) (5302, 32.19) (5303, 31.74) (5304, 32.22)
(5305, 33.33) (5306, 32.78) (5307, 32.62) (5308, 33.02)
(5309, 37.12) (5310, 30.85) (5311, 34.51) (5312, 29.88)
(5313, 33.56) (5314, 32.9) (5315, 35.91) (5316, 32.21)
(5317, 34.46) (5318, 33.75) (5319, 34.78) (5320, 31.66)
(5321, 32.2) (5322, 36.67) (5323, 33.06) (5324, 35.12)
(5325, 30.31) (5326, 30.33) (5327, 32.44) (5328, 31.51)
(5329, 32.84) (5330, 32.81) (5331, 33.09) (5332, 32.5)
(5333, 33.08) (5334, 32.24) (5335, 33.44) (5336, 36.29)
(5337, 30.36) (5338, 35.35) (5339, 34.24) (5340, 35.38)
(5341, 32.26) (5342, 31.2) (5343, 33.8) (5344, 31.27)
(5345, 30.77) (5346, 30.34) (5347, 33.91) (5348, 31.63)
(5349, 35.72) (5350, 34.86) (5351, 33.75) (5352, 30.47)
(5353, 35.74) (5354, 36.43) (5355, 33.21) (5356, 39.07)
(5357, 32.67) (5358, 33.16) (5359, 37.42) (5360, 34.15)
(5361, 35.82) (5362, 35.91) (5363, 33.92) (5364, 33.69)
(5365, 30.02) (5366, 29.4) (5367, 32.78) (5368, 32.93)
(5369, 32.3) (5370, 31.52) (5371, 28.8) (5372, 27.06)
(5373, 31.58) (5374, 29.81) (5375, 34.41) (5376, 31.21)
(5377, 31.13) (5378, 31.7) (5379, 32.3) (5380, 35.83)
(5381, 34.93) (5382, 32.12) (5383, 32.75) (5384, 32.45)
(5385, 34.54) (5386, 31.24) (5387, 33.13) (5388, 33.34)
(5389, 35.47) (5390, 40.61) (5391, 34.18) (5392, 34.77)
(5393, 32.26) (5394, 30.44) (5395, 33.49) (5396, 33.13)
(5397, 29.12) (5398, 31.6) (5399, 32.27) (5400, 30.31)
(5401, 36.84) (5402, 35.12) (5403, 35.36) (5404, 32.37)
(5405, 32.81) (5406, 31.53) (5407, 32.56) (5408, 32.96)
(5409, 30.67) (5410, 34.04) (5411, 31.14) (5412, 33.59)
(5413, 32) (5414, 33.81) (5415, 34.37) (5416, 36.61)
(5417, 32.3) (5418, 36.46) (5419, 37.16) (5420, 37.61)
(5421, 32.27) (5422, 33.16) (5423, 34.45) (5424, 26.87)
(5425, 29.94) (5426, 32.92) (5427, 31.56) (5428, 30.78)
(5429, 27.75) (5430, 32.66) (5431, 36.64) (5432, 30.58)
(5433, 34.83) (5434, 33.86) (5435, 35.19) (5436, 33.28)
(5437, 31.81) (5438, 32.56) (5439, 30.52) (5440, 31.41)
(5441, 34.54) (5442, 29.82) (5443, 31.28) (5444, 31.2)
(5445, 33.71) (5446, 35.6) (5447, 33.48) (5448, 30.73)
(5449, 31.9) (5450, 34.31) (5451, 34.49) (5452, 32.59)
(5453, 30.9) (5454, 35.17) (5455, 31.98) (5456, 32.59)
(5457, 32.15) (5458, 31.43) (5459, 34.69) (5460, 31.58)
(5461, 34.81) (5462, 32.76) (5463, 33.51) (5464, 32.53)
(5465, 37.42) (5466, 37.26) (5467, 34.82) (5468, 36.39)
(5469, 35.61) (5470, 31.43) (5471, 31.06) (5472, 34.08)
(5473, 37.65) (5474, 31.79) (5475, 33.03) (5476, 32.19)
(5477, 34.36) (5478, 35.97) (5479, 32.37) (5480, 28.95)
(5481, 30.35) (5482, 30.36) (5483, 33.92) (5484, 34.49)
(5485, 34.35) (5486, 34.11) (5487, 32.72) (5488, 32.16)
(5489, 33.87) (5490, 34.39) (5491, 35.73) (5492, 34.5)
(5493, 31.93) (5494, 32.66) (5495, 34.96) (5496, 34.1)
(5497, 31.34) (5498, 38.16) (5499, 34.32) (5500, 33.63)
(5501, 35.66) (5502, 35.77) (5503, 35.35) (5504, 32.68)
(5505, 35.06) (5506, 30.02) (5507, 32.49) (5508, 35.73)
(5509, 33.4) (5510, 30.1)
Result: 0.34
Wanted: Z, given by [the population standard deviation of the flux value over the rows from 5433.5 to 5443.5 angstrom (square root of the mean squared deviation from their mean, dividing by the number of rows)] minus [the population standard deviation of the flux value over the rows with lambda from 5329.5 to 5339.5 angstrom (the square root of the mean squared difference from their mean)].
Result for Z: 0.1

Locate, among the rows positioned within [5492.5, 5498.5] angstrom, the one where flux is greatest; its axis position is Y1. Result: 5498 angstrom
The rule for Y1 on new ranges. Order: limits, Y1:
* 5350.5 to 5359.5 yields 5356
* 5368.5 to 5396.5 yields 5390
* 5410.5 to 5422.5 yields 5420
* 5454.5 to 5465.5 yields 5465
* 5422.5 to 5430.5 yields 5423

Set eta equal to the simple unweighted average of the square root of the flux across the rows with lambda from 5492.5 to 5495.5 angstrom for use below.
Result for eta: 5.76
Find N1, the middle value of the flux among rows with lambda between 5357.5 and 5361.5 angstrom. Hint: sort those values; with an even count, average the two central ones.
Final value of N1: 35.0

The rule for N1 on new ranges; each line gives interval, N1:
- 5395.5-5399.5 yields 31.9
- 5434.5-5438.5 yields 32.9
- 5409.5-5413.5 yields 32.8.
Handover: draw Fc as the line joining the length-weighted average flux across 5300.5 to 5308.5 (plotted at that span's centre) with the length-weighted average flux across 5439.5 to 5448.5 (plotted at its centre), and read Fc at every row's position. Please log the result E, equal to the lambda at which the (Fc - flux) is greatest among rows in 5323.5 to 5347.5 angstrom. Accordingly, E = 5325 angstrom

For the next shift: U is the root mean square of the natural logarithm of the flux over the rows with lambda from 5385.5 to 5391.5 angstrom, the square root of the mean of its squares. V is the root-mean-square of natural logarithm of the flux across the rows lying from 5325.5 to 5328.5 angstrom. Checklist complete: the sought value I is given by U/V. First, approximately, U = 3.54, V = 3.45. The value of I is 1.03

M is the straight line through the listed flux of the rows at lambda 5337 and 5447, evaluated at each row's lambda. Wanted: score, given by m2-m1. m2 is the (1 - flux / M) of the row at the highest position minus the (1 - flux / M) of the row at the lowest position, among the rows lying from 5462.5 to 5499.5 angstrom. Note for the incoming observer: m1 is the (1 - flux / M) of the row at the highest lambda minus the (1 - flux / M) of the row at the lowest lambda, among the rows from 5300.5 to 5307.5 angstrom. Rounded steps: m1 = 0.03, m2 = 0.01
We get -0.02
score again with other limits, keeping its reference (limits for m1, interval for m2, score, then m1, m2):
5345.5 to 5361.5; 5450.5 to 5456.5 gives 0.22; -0.16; 0.06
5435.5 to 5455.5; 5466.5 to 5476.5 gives 0.03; 0.05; 0.08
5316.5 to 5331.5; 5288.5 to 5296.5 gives -0.02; 0.06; 0.04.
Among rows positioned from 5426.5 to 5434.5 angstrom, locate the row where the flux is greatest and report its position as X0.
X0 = 5431 angstrom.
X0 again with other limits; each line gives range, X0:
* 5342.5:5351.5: 5349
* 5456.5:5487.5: 5473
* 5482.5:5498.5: 5498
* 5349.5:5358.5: 5356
